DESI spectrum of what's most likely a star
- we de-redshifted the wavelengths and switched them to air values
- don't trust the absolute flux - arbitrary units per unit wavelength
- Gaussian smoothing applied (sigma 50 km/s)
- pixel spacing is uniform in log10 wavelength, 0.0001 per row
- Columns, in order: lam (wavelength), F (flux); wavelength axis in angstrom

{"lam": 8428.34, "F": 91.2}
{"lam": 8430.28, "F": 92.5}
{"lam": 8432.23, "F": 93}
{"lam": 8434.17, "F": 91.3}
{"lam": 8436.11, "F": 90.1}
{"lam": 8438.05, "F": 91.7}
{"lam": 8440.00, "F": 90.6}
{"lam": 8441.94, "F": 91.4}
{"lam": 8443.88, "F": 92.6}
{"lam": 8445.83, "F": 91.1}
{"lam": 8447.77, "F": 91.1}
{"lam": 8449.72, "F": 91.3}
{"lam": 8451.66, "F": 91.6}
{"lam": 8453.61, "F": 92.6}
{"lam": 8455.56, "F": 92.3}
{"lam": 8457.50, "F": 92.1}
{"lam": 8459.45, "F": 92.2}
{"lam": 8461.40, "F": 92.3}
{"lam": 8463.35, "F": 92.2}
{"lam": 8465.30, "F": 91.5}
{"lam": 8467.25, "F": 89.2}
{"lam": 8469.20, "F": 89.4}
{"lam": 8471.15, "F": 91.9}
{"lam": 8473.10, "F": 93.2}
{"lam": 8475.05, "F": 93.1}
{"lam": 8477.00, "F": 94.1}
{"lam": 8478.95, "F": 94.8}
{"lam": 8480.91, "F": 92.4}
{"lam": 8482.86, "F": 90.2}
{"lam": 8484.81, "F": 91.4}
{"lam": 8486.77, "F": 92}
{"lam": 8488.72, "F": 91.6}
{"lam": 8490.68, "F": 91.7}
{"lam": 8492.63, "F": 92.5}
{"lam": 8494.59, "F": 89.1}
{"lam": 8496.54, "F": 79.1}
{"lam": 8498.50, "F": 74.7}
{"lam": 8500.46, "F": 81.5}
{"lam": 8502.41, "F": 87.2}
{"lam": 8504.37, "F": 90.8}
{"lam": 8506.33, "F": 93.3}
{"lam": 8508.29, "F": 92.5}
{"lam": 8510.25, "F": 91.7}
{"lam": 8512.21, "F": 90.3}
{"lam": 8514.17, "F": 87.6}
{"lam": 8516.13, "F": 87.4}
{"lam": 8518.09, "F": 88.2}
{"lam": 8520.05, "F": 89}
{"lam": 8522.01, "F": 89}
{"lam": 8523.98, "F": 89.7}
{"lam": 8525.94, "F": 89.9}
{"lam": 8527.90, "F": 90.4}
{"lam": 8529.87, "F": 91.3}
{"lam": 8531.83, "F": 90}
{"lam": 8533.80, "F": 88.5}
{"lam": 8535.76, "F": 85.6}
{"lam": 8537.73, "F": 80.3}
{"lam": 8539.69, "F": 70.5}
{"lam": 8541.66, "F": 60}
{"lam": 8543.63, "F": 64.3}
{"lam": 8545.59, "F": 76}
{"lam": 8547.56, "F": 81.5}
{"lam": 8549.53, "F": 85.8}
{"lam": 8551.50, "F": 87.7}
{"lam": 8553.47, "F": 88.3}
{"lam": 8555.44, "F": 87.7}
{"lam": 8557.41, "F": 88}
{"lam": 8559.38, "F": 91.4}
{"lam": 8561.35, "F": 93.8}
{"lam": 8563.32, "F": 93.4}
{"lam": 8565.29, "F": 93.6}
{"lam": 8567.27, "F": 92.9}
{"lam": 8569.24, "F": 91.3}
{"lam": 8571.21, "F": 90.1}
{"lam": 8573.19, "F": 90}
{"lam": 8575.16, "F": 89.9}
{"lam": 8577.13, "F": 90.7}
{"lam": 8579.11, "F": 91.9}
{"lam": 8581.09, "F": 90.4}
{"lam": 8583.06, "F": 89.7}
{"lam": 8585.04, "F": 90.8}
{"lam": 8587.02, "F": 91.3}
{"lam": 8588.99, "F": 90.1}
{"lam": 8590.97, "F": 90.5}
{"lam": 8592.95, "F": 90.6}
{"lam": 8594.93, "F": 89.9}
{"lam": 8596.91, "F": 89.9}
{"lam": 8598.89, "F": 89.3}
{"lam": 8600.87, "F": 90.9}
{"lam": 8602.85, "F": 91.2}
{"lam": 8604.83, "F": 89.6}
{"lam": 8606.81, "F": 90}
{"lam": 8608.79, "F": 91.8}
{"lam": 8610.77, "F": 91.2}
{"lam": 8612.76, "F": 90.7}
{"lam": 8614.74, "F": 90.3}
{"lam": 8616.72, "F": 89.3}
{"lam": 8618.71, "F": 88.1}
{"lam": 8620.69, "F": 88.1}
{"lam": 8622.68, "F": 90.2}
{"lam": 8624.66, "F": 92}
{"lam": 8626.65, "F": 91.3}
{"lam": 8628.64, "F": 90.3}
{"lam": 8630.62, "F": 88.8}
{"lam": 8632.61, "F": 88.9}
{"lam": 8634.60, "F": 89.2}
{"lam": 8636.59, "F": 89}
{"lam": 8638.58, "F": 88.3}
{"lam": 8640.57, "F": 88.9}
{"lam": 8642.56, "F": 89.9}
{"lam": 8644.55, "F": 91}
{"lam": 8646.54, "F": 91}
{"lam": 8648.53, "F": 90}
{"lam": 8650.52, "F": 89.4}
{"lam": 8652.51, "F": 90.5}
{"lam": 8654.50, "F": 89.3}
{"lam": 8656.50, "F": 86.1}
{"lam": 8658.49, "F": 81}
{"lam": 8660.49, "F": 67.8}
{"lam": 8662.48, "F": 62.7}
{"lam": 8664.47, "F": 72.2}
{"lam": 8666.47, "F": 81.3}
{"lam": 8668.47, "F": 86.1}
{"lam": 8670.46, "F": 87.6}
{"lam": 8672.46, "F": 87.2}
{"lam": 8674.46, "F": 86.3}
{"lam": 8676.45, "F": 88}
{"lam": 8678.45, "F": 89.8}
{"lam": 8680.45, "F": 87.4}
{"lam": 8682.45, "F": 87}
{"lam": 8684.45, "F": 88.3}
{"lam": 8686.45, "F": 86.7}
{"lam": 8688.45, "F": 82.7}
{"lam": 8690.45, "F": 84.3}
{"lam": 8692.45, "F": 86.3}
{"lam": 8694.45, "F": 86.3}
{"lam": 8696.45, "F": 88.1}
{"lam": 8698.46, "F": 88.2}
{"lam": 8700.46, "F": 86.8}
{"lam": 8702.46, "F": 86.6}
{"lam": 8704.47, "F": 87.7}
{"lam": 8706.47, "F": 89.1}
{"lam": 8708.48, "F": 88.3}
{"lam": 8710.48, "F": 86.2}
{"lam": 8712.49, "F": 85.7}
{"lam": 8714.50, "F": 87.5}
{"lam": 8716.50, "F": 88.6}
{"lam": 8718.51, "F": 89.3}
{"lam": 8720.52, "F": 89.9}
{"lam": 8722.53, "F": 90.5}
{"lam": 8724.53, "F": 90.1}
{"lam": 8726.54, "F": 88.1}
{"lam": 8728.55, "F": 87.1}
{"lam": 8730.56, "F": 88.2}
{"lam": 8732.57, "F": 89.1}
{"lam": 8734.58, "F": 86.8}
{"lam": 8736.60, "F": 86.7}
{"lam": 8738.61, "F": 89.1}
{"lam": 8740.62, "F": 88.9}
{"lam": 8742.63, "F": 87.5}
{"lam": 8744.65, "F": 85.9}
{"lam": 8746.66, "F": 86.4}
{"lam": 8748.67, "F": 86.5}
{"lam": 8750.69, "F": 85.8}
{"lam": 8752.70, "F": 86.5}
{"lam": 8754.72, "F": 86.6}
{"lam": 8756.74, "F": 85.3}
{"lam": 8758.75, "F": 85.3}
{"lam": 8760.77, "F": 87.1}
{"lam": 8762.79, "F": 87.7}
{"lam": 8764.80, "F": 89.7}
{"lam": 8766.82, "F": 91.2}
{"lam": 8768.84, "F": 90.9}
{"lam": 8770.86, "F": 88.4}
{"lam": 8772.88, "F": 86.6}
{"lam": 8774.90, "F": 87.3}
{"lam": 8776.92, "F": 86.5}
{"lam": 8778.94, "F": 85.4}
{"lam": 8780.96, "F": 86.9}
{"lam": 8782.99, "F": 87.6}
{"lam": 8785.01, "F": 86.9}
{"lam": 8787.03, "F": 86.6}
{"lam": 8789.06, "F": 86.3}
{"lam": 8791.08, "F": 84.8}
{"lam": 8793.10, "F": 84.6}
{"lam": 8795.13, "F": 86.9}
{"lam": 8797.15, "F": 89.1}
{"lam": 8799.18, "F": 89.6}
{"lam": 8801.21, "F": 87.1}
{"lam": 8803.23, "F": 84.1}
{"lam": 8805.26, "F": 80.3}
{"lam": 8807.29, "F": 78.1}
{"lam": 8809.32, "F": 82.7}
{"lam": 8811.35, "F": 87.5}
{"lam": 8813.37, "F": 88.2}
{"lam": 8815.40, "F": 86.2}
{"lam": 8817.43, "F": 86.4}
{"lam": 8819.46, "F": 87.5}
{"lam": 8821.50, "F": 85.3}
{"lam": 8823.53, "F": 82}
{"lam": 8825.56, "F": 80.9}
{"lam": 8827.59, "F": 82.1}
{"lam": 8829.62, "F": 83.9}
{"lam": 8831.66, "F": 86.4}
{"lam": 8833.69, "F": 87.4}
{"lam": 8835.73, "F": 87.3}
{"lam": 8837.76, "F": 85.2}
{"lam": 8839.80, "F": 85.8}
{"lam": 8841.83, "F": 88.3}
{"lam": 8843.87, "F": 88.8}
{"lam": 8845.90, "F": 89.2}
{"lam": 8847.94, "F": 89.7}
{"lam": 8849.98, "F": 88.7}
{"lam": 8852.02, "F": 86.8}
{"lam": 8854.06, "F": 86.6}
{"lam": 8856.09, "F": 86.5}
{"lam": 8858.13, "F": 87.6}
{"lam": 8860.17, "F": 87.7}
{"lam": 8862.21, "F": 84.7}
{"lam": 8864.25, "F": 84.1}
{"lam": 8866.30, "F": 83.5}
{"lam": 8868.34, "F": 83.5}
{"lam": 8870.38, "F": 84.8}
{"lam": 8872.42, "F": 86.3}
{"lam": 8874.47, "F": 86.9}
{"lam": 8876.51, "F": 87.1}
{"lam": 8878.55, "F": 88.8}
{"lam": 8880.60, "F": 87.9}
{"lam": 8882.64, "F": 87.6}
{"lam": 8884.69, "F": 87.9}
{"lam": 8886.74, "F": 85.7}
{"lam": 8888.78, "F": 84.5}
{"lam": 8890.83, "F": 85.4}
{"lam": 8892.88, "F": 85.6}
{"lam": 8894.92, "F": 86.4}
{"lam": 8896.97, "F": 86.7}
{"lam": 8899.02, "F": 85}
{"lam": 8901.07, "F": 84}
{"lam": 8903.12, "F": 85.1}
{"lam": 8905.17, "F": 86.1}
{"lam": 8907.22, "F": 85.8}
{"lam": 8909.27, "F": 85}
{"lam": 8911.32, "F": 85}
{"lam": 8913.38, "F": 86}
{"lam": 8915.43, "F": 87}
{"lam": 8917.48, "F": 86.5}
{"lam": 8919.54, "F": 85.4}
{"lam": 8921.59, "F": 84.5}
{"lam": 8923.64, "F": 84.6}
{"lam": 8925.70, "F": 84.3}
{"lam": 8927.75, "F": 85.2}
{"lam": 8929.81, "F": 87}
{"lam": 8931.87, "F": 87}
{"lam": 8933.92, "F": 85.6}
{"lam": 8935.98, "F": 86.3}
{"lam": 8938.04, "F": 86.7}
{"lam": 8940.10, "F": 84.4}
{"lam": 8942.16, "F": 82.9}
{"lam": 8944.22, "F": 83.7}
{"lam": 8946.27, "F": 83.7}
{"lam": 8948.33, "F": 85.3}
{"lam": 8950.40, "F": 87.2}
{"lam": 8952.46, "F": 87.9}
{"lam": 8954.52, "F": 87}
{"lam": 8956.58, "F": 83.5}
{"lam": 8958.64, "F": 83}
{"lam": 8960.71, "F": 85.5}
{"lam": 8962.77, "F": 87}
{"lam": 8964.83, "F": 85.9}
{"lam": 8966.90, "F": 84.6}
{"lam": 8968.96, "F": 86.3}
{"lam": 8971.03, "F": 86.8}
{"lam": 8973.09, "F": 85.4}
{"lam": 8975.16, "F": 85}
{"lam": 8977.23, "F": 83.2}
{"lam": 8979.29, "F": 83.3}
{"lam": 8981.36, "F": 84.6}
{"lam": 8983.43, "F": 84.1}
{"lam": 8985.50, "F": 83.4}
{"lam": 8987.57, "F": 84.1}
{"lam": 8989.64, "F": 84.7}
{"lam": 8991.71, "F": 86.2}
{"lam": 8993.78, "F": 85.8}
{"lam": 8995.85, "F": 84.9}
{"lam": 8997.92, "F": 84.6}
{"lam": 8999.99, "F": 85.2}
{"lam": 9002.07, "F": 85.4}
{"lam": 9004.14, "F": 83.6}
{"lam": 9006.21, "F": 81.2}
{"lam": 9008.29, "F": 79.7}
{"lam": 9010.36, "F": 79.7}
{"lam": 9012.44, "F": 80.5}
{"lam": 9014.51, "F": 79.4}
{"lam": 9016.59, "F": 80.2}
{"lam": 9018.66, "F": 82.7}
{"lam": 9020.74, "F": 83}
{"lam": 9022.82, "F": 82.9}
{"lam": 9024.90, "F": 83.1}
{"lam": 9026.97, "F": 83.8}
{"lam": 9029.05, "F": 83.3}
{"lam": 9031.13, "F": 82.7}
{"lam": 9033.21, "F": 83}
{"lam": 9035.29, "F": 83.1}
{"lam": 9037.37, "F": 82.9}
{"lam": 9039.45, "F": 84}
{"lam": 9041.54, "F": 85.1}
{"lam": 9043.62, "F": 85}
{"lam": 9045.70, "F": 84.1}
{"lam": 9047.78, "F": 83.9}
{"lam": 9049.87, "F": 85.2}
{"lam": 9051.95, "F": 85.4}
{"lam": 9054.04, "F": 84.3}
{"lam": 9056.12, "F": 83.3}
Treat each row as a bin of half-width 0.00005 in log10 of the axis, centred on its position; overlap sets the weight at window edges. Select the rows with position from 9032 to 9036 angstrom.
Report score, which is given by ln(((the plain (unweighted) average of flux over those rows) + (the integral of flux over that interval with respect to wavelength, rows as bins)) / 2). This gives 5.34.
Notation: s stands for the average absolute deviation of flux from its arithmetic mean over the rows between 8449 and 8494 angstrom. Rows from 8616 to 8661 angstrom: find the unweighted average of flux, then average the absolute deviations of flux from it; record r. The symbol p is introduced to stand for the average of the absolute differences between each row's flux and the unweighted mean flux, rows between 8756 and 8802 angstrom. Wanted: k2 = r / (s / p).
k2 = 4.1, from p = 1.4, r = 2.6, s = 0.9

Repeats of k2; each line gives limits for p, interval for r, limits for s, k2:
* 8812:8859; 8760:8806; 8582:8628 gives 3.5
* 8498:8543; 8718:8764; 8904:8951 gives 7.4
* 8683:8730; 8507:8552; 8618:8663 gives 2.1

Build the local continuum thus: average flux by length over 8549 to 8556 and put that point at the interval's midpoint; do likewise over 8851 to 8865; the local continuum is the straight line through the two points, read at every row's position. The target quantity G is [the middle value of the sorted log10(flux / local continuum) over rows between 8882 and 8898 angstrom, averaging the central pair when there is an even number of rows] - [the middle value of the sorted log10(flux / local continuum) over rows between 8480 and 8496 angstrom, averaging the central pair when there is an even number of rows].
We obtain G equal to -0.020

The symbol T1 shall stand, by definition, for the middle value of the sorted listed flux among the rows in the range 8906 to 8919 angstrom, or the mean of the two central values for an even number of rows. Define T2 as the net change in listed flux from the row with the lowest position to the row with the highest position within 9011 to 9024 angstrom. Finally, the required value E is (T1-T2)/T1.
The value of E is 0.97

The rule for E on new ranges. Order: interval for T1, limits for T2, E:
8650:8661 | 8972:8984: 1.01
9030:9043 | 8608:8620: 1.04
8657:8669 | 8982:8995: 0.98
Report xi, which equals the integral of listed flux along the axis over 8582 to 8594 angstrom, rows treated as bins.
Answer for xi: 1086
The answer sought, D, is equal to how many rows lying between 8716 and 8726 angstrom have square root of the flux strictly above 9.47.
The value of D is 3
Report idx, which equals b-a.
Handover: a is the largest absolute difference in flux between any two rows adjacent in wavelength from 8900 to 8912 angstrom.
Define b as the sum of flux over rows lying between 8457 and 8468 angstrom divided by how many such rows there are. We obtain 90.5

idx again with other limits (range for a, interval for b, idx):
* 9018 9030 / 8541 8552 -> 75.2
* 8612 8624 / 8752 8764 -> 84.3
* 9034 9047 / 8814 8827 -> 83.6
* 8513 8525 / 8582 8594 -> 89.7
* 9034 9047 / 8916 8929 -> 84.0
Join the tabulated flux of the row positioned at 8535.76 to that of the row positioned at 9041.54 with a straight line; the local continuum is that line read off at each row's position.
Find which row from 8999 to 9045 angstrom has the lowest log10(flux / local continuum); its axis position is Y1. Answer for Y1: 9014.51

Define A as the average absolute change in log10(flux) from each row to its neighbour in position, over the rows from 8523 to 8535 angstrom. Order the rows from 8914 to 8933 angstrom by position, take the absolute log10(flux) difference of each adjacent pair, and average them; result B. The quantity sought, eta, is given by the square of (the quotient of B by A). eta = 0.7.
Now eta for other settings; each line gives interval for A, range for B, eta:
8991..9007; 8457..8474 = 0.8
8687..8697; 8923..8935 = 0.4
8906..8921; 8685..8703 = 3.6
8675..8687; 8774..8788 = 0.3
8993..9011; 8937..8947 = 1.4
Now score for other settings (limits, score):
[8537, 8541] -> 5.22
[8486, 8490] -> 5.44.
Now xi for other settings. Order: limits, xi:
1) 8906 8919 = 1116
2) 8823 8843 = 1701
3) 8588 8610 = 1989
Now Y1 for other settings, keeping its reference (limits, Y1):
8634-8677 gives 8662.48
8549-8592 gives 8549.53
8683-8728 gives 8688.45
